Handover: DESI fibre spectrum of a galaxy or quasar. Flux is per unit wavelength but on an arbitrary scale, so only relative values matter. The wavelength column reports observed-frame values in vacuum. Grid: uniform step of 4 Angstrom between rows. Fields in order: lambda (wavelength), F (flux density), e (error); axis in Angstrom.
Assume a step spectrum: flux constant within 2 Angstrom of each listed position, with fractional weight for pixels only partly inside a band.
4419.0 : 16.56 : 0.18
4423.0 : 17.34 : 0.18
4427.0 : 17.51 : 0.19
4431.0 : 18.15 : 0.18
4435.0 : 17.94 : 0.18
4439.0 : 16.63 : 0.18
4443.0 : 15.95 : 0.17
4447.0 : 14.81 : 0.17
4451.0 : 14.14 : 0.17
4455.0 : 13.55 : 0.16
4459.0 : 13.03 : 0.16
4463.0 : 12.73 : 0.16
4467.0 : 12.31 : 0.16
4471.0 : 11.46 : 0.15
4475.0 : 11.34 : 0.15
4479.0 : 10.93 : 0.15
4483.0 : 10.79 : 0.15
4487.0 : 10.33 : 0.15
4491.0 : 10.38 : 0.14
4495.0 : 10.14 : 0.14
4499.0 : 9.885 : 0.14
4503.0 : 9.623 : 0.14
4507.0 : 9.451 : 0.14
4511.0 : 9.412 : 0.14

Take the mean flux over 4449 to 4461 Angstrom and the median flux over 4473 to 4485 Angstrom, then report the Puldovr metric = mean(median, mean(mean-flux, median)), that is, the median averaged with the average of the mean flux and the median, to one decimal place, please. 11.6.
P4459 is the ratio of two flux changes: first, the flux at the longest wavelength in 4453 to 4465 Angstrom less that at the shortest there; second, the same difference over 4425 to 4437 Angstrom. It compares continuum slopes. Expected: -1.9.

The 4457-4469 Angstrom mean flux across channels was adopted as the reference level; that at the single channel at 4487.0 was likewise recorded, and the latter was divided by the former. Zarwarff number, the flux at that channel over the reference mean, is 0.81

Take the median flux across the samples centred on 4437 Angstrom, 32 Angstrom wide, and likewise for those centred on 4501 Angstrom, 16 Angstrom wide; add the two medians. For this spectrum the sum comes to 26.7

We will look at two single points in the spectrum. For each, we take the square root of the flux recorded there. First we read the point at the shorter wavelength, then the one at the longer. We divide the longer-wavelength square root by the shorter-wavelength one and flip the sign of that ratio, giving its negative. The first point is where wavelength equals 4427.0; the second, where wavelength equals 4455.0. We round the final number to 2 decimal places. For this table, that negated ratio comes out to -0.88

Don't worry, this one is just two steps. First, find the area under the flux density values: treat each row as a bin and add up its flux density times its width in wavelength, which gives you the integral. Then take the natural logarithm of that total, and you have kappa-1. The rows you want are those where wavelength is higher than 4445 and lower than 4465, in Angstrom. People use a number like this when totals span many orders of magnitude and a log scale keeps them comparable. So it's 5.61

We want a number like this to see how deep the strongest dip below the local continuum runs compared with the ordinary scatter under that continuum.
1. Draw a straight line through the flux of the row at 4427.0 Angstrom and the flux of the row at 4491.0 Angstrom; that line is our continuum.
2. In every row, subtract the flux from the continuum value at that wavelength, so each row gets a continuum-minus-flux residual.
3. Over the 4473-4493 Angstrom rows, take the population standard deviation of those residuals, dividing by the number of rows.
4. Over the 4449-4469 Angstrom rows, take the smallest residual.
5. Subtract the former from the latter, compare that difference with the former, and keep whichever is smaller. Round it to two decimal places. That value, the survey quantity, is 0.30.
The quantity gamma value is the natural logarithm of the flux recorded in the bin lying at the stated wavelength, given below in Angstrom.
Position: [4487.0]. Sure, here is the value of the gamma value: 2.34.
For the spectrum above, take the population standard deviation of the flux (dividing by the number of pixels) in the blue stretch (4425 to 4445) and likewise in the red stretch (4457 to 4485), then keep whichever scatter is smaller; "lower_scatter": 0.82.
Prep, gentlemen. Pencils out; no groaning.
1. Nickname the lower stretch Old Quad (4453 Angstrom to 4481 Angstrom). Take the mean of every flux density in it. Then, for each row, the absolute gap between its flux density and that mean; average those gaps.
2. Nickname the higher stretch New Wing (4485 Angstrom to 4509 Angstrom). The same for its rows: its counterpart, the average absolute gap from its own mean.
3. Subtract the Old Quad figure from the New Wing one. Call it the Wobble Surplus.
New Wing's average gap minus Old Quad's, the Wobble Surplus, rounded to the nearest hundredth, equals -0.50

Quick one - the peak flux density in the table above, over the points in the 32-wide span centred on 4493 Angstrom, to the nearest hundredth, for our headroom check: 10.93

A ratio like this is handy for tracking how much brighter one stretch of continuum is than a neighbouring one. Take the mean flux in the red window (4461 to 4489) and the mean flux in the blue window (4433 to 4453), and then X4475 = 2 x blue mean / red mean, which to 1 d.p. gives 2.8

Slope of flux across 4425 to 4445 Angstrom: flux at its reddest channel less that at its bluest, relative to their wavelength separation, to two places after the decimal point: -0.10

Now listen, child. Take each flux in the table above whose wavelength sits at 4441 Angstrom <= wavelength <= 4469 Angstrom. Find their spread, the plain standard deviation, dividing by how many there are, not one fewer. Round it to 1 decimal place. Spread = 1.2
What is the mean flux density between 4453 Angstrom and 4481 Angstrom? 12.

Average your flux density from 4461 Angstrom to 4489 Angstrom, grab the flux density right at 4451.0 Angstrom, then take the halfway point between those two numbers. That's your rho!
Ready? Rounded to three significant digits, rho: 12.8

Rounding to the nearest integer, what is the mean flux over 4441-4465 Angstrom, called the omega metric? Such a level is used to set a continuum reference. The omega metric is 14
